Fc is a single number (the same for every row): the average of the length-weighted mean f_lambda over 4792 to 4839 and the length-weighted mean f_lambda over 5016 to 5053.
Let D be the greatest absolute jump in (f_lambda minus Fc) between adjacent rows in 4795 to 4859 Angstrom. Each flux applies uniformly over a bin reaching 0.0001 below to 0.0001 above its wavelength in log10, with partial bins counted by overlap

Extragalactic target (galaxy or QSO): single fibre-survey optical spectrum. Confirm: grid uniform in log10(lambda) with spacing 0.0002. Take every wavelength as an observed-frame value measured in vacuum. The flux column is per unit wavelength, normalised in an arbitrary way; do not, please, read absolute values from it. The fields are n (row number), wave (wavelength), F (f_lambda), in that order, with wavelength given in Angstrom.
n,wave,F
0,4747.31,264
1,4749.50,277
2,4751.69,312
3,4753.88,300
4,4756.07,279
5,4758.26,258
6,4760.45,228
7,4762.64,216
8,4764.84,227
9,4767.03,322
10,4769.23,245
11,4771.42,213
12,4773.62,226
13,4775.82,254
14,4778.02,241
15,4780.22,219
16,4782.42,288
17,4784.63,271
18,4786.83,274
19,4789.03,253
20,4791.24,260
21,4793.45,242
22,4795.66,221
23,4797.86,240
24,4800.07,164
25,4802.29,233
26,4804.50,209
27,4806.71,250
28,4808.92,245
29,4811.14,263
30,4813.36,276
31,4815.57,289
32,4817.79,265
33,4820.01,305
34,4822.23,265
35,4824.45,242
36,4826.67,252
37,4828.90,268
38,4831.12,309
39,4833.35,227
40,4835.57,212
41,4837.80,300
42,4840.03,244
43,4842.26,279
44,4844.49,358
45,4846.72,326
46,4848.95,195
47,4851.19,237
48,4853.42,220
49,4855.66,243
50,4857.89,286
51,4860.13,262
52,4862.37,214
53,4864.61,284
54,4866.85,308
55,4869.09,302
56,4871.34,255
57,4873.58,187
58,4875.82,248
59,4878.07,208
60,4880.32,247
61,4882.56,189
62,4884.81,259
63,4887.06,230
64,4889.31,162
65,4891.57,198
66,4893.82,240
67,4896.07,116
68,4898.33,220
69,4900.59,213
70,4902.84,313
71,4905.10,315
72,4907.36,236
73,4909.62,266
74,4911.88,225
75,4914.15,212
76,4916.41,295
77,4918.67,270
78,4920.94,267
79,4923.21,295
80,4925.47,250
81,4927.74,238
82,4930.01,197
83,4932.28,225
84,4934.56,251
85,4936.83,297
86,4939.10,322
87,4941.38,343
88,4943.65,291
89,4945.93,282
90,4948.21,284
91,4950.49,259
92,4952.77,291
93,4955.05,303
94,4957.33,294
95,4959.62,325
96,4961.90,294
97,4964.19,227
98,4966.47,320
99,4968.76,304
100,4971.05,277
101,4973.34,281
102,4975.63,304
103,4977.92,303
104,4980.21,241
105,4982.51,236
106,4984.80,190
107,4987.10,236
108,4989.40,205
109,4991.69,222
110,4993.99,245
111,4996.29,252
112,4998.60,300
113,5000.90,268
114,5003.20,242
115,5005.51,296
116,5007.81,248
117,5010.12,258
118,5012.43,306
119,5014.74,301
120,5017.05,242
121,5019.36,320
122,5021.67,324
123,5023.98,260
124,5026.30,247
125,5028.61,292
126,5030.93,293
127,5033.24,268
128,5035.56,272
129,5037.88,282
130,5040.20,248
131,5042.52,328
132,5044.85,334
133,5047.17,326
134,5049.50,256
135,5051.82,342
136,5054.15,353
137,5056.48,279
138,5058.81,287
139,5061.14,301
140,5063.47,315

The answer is 131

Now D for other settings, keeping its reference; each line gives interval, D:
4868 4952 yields 124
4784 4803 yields 76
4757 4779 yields 95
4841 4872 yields 131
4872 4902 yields 124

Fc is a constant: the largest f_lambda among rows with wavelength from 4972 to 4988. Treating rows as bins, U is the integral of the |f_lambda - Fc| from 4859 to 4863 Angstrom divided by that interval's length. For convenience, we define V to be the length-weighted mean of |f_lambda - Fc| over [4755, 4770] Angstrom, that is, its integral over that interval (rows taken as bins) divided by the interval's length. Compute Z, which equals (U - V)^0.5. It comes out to 3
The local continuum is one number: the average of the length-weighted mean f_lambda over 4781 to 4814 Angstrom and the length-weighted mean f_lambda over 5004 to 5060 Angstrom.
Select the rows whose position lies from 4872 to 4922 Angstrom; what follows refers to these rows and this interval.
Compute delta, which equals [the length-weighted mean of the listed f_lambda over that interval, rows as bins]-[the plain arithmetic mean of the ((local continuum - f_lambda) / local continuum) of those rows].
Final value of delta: 233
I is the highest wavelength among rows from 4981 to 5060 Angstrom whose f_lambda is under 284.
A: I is 5056.48 Angstrom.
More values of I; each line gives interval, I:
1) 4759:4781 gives 4780.22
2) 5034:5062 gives 5056.48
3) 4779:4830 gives 4828.90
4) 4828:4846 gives 4842.26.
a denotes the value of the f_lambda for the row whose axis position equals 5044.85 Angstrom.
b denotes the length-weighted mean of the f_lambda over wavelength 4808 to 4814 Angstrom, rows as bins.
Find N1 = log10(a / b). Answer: 0.11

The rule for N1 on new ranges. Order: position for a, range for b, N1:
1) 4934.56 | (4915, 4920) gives -0.04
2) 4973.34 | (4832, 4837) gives 0.09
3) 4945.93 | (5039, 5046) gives -0.03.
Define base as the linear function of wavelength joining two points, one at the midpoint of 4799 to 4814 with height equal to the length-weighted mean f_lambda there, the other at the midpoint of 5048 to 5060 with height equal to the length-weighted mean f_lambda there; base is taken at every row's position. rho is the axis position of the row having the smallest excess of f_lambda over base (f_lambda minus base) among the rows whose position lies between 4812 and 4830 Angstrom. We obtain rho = 4824.45 Angstrom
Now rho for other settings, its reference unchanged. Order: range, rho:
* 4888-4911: 4896.07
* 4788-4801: 4800.07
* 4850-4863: 4862.37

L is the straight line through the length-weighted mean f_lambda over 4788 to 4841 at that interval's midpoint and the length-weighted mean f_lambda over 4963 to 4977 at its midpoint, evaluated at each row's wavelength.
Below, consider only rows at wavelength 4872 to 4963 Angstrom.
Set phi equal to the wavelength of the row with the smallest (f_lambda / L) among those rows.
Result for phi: 4896.07 Angstrom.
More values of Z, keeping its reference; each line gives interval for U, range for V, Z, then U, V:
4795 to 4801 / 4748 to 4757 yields 9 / 95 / 17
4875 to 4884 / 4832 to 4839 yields 5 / 81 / 56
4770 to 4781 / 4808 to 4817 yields 6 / 73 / 35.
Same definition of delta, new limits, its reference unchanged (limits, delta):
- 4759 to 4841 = 250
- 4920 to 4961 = 279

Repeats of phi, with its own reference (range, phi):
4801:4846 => 4835.57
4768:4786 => 4771.42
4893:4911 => 4896.07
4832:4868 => 4848.95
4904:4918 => 4914.15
